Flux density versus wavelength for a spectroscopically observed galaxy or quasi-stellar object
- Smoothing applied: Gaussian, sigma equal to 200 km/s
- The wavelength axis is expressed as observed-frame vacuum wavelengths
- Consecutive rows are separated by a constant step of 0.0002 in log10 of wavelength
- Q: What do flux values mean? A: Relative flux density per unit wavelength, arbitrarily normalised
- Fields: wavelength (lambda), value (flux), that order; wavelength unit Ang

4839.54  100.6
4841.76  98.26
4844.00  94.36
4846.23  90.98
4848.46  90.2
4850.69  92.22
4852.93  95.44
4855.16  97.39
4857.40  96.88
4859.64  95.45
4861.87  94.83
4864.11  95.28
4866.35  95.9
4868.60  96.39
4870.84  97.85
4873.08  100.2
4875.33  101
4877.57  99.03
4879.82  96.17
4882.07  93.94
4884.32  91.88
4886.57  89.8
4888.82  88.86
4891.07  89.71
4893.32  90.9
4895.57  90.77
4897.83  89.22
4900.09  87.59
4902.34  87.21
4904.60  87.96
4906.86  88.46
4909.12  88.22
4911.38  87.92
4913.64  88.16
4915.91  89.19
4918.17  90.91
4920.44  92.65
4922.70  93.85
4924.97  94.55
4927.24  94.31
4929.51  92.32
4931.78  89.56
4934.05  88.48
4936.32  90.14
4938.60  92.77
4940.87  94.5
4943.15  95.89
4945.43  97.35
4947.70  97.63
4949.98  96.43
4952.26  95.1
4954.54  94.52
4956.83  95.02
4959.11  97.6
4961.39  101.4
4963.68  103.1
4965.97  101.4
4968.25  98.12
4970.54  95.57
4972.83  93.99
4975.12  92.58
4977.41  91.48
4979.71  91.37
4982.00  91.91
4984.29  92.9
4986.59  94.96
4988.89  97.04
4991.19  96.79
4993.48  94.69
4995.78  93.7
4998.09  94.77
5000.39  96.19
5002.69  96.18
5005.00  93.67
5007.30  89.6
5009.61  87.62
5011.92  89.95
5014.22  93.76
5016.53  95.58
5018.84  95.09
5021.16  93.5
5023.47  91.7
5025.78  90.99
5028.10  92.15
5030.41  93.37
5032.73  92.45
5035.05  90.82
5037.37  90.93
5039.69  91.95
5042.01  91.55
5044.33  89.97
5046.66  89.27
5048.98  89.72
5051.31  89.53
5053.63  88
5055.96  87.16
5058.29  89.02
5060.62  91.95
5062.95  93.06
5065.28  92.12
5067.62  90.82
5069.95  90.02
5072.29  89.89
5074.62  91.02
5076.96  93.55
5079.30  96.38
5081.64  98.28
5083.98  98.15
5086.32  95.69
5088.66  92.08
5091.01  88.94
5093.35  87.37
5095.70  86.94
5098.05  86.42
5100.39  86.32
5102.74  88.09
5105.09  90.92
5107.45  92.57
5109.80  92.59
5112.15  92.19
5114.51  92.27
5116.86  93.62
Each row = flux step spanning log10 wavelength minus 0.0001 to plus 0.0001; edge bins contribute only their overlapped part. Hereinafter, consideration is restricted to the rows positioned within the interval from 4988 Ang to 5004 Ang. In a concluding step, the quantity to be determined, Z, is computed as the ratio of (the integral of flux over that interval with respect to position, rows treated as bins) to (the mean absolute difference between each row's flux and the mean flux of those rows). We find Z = 1443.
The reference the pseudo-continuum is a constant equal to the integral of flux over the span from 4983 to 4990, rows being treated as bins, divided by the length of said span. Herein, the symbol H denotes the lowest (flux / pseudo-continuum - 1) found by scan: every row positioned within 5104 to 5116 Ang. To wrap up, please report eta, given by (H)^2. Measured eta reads 0.0017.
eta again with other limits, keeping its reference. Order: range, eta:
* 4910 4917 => 0.0054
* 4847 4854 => 0.0024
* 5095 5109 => 0.0081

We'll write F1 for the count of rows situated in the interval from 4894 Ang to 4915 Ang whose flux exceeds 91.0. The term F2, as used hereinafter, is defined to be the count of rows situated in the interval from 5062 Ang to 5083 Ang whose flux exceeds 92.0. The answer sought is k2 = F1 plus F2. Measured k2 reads 5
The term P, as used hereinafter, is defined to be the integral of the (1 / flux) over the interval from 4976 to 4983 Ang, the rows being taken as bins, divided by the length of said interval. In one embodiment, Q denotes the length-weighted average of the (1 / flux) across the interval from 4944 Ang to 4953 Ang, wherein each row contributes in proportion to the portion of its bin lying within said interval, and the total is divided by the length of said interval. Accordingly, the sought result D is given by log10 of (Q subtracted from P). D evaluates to -3.25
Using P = 0.0109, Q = 0.0103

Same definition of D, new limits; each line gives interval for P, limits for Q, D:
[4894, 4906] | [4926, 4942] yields -3.42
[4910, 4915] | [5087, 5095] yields -3.72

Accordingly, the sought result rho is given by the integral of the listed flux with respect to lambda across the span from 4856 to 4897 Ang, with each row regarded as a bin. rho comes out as 3882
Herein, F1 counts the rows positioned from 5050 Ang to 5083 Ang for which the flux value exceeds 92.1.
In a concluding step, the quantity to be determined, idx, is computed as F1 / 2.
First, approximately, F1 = 5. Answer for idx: 2.5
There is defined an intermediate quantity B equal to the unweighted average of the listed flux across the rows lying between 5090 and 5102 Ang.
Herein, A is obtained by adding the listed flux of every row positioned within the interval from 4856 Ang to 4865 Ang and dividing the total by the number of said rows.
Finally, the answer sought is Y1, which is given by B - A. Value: -8.4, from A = 96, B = 87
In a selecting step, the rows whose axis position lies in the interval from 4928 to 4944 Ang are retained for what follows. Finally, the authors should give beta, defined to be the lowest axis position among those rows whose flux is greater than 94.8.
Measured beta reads 4943.15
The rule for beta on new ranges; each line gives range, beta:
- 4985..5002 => 4986.59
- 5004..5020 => 5016.53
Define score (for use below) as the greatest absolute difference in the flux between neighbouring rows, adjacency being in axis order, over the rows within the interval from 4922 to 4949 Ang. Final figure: 2.8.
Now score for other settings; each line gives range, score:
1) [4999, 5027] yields 4.1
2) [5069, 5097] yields 3.6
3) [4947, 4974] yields 3.8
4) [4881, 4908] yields 2.1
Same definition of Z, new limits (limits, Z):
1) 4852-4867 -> 1994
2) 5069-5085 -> 473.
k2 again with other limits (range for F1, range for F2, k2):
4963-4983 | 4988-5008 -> 17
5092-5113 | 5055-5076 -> 5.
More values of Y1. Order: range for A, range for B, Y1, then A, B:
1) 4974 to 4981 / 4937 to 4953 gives 3.9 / 92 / 96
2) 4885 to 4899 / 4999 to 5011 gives 2.8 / 90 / 93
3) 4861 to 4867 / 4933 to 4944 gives -3.0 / 95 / 92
